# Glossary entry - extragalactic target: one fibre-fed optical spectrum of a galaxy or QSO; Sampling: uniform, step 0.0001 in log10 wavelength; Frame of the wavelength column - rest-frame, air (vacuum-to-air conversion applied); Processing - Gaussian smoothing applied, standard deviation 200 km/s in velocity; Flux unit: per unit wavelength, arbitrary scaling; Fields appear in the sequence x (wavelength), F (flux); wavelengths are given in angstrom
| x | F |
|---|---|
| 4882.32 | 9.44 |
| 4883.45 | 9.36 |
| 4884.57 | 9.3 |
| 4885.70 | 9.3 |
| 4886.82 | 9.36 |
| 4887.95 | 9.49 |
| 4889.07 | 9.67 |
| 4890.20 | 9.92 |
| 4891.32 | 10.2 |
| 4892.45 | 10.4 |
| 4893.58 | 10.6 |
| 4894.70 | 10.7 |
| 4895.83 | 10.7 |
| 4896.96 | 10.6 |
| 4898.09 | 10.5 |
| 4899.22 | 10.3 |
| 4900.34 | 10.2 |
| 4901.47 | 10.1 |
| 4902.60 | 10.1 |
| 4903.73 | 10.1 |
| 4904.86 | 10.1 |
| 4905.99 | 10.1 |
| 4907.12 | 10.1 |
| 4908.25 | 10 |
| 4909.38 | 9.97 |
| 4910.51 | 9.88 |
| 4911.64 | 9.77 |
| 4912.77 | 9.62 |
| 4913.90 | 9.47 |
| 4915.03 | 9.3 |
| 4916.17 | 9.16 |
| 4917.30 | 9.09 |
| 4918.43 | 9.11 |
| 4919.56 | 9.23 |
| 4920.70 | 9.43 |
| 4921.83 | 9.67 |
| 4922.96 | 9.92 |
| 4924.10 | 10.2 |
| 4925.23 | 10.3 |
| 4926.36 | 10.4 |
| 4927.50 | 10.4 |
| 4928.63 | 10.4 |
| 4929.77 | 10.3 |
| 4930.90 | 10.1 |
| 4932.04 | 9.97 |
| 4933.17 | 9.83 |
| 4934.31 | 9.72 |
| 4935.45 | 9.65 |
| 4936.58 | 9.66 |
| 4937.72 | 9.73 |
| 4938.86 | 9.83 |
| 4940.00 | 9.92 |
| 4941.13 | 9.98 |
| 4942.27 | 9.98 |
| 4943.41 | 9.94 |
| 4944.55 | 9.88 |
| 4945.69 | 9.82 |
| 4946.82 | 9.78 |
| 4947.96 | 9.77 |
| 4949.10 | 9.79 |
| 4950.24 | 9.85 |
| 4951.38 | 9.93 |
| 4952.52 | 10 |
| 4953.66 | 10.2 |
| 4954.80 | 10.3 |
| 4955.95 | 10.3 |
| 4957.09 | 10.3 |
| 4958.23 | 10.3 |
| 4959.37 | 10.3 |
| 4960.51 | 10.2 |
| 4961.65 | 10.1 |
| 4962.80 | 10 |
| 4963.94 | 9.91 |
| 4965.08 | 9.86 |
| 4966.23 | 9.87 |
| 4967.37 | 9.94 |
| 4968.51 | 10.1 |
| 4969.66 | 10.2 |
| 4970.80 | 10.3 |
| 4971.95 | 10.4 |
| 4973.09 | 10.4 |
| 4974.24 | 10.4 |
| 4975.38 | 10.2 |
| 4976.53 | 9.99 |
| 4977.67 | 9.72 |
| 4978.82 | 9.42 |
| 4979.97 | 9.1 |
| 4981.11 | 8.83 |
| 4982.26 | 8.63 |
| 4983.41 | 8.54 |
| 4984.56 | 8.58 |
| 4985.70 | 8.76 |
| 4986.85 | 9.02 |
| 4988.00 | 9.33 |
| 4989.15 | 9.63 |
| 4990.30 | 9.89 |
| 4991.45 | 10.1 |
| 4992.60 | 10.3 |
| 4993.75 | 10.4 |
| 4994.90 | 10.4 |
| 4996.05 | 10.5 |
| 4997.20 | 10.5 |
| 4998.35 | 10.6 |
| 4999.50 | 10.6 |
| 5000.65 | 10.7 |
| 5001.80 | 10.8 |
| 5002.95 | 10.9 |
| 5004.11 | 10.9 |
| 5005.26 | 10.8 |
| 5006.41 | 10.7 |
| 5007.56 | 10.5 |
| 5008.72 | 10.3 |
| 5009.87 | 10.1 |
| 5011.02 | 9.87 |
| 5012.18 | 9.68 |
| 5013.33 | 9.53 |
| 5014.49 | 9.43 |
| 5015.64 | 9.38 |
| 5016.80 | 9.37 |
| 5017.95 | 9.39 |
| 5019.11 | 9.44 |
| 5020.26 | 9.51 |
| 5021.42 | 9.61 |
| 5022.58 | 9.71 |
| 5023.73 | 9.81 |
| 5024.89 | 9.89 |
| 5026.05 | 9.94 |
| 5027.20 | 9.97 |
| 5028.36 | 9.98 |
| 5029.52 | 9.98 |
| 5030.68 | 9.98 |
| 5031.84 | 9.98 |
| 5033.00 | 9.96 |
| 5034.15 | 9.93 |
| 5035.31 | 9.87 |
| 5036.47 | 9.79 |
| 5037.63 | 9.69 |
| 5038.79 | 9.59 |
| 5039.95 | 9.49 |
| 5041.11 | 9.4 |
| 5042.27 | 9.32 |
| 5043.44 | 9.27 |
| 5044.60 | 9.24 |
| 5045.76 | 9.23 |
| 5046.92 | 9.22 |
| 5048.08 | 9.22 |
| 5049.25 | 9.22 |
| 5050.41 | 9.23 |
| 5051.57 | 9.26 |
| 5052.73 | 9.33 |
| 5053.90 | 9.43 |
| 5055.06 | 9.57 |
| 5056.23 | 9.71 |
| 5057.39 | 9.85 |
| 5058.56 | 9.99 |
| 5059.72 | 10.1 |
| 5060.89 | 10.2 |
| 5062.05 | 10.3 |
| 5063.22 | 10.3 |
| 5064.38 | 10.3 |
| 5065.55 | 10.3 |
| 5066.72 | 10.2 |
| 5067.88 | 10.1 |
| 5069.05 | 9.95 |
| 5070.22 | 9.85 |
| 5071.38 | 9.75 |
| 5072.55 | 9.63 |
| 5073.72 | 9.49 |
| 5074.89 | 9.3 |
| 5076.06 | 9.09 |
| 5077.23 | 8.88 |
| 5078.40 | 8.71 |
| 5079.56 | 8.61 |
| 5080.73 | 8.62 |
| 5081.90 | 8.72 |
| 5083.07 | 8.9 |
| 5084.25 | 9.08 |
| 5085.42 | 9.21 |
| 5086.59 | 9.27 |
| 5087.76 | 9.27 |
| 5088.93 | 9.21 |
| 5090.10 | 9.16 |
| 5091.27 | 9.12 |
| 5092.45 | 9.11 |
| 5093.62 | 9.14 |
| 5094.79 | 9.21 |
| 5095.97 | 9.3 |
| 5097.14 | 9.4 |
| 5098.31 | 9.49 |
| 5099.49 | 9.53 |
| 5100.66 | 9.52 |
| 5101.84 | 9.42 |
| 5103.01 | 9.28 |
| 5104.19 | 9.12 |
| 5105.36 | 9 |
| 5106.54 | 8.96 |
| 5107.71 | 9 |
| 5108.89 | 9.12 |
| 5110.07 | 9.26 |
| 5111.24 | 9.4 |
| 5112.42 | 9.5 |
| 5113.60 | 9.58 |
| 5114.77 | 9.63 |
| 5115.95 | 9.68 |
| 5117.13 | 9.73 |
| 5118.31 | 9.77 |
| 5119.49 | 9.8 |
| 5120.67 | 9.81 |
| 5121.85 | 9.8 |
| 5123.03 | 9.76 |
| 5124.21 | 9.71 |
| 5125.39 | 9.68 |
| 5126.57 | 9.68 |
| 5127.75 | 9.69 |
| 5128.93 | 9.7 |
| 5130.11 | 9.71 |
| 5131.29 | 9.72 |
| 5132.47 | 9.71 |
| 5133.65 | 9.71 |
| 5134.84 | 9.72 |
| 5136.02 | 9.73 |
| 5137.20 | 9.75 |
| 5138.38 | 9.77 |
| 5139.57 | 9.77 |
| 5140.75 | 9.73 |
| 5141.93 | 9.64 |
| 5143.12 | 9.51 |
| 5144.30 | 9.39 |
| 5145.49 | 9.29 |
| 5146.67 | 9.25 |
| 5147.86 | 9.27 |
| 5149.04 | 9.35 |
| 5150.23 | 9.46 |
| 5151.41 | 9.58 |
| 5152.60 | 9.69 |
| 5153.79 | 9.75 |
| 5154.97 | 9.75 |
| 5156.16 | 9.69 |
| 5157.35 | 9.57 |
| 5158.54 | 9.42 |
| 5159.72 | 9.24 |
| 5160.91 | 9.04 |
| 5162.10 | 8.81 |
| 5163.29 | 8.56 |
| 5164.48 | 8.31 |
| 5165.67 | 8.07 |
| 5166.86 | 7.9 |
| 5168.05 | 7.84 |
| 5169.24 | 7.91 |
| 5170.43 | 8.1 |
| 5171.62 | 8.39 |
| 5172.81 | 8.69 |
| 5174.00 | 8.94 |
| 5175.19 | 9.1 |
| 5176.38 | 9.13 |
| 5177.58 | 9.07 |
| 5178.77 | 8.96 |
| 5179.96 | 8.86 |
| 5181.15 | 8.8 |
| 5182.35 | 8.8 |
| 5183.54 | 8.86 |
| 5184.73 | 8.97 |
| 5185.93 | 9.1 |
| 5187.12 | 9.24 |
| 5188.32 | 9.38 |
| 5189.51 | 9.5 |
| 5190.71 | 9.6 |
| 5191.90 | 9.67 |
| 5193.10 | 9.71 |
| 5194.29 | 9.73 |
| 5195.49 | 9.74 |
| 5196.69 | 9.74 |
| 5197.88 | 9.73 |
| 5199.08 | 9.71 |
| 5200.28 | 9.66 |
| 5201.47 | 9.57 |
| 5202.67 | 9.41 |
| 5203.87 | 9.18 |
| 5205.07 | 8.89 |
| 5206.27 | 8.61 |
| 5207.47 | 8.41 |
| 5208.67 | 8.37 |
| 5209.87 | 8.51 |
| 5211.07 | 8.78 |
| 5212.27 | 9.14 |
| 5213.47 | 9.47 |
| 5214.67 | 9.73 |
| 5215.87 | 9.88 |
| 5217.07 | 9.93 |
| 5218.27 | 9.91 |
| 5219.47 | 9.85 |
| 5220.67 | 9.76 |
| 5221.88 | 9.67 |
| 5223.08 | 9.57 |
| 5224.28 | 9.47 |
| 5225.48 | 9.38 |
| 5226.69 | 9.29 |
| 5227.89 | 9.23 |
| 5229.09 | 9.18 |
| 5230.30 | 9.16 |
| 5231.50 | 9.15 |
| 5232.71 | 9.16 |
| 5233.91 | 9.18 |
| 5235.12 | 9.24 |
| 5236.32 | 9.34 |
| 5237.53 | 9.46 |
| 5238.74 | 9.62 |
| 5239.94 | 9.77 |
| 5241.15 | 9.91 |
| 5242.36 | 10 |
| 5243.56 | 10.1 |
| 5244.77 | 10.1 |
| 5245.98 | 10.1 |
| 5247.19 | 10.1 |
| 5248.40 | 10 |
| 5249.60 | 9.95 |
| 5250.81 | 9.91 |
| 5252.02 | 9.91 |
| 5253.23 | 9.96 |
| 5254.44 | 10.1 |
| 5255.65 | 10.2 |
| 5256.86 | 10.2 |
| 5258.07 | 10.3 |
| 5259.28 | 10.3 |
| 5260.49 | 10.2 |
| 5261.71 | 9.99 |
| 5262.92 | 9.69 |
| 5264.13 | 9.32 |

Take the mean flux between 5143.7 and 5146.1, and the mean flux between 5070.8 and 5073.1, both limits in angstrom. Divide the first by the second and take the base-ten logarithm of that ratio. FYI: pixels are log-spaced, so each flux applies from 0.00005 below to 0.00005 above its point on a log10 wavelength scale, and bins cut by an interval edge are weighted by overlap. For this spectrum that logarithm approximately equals -0.02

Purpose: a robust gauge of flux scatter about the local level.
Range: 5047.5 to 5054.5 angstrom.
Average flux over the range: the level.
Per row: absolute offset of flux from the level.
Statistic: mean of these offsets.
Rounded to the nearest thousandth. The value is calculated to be 0.066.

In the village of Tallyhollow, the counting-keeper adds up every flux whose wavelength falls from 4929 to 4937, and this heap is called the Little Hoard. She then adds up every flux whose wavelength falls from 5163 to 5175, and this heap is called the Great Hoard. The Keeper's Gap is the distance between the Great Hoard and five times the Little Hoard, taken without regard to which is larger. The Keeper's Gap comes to 263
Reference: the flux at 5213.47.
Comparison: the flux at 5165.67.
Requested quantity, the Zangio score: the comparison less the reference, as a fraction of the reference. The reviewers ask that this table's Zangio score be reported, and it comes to -0.15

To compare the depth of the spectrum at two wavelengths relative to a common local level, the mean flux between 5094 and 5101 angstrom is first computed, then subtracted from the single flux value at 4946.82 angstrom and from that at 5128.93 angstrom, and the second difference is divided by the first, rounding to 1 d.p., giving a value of 0.8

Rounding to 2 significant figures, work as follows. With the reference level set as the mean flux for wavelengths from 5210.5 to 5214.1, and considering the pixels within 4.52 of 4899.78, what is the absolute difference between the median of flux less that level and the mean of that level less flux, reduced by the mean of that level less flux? 3.5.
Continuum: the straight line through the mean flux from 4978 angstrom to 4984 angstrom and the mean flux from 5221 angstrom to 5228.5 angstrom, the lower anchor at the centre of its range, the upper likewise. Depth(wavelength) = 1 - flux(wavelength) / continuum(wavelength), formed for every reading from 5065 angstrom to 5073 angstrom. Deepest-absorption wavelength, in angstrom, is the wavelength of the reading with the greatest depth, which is 5072.55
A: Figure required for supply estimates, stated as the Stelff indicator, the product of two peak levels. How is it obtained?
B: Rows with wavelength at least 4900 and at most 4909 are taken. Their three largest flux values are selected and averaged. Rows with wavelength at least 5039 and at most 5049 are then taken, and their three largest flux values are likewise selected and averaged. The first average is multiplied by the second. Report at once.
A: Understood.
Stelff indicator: 95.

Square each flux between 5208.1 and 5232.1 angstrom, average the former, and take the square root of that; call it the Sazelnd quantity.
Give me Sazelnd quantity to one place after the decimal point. 9.4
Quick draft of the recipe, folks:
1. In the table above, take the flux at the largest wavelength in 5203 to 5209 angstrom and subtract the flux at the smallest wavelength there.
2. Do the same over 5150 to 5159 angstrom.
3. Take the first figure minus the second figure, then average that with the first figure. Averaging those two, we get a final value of -0.79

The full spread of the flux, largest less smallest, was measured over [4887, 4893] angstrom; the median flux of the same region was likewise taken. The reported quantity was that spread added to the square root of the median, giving 4.1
